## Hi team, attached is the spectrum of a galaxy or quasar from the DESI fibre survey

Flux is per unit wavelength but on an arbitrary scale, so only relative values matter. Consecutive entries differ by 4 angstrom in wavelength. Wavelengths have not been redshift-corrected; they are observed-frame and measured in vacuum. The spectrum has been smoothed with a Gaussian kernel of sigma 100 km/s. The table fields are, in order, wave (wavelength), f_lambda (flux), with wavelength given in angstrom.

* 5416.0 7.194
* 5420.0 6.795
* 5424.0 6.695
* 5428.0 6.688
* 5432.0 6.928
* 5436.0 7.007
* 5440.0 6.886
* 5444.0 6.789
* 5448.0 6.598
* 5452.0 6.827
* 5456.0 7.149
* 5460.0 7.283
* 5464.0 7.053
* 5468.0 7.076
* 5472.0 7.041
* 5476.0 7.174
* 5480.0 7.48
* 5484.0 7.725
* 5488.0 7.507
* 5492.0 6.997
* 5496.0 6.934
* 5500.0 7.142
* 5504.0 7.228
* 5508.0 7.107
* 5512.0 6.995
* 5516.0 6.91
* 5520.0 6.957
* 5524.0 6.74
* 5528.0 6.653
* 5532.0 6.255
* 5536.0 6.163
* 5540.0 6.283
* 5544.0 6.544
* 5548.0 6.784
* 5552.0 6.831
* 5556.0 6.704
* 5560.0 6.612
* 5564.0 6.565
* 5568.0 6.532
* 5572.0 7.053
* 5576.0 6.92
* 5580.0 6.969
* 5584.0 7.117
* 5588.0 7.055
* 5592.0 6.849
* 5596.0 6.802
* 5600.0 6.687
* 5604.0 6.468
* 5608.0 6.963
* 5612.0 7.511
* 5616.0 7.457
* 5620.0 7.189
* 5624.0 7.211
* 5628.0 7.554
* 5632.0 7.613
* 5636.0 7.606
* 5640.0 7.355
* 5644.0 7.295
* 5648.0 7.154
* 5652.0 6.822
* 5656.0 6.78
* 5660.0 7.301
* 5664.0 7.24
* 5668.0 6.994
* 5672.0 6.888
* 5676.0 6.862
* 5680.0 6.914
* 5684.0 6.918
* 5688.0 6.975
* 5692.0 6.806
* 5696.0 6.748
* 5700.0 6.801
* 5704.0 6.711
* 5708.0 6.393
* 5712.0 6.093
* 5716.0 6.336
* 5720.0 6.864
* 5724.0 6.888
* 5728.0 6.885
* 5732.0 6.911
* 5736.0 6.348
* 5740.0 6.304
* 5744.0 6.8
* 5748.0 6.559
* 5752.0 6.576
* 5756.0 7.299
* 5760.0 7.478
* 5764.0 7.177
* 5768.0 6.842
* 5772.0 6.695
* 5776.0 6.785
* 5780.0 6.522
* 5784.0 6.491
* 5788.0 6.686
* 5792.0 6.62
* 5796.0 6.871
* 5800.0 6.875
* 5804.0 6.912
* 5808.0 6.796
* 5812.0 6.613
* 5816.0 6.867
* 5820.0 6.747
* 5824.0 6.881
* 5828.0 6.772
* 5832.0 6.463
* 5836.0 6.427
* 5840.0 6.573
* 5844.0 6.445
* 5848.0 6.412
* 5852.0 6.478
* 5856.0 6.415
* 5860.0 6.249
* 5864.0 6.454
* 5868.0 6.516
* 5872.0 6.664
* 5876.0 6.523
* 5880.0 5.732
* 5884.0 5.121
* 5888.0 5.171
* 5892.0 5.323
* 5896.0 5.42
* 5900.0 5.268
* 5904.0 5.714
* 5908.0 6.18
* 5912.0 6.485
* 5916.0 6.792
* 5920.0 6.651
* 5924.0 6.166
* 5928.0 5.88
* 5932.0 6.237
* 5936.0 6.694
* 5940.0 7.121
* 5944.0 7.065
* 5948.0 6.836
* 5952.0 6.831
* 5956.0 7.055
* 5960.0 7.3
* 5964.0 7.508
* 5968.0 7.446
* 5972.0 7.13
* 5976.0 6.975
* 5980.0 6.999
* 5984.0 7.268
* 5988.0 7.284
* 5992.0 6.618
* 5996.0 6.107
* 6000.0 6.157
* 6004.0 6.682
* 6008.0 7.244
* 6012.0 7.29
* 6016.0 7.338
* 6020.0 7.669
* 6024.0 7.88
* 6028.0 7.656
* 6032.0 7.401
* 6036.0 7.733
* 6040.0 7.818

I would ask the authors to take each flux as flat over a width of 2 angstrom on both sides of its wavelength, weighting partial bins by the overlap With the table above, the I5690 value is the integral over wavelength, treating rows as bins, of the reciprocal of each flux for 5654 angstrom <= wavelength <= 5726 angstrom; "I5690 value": 10.6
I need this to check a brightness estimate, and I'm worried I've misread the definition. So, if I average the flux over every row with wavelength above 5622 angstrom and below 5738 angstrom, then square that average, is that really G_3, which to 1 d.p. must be 48.2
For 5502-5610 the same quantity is 45.8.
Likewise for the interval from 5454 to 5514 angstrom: 51.7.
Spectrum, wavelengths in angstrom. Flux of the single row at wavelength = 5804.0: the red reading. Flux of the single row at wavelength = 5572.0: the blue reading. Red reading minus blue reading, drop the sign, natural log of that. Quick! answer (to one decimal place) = -2.0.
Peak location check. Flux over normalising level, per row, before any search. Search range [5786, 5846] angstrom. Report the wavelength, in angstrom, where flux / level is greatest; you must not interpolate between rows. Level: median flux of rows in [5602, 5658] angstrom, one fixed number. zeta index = 5804.0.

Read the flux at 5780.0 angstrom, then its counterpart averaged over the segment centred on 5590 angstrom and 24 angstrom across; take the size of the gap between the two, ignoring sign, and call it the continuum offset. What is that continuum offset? 0.39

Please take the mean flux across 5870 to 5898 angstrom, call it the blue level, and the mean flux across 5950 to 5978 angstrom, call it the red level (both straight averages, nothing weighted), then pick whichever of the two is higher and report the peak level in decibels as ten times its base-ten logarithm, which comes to 8.56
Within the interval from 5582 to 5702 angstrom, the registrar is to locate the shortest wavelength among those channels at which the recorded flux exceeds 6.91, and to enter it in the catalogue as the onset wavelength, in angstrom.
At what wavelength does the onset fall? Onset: 5584.0 angstrom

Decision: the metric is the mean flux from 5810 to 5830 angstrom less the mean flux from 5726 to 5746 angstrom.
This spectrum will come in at 0.1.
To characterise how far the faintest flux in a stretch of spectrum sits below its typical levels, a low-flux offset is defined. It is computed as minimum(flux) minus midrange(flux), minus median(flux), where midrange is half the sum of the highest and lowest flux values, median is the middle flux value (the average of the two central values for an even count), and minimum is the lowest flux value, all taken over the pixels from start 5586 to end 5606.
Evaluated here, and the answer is -7.10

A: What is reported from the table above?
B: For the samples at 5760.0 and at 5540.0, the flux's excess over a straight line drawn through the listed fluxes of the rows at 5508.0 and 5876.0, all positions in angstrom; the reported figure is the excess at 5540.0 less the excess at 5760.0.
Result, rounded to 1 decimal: -1.5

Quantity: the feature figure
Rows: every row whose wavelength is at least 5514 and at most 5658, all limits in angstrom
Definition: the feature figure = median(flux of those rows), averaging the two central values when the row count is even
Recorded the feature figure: 6.88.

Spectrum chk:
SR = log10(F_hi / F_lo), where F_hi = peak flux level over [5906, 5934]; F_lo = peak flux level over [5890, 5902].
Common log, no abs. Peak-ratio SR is 0.098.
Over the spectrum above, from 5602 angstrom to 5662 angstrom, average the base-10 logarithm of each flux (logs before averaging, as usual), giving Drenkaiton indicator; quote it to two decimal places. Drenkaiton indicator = 0.86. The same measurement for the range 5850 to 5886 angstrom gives 0.79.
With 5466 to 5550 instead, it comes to 0.84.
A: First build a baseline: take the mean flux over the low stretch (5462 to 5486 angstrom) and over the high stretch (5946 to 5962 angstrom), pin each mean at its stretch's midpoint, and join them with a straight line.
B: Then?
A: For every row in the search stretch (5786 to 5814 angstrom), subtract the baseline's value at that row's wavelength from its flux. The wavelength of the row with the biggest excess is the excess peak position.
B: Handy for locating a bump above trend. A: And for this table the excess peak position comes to 5804.0 angstrom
